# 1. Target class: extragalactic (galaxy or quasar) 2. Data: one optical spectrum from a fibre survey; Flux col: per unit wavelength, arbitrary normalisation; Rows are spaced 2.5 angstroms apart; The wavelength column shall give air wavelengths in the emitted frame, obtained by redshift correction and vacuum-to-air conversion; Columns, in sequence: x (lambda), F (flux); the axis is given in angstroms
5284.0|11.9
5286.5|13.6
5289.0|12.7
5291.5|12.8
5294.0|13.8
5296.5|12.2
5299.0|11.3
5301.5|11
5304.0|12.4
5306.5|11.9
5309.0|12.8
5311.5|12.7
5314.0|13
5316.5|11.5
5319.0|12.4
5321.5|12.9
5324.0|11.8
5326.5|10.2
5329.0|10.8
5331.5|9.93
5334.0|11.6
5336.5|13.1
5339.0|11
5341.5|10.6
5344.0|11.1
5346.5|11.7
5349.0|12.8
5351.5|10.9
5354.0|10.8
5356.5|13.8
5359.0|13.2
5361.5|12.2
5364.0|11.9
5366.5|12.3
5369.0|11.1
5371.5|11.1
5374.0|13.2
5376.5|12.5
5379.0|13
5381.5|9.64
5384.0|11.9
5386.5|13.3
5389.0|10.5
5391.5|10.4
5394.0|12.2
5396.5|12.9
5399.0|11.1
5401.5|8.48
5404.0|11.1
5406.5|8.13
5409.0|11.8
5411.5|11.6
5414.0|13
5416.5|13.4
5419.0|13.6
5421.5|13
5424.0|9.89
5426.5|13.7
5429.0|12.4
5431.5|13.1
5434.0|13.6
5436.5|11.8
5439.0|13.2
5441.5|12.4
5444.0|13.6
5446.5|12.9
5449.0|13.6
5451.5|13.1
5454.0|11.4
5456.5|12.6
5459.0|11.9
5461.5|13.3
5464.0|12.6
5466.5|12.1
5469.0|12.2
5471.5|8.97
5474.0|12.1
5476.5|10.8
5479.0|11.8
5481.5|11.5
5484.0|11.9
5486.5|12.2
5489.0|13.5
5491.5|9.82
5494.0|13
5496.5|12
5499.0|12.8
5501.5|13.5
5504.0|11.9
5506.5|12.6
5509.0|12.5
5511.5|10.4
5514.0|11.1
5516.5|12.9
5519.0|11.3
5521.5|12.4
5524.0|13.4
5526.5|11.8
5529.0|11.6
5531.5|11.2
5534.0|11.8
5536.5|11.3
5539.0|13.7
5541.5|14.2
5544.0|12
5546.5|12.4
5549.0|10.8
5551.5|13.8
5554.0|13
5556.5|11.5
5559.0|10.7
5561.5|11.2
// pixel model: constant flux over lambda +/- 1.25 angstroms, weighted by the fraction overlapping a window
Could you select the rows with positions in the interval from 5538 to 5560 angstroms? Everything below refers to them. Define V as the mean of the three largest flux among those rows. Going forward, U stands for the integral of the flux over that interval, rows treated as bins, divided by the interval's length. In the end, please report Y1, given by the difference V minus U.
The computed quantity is 1.44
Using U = 12.5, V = 13.9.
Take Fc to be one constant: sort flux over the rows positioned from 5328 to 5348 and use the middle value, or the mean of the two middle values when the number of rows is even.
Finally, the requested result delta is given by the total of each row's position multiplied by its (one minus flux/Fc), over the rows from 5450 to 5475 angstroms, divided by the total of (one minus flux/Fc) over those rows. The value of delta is 5459.2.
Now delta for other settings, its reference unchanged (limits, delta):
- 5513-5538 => 5523.7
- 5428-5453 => 5441.0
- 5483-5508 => 5496.4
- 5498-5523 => 5507.9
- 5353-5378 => 5365.0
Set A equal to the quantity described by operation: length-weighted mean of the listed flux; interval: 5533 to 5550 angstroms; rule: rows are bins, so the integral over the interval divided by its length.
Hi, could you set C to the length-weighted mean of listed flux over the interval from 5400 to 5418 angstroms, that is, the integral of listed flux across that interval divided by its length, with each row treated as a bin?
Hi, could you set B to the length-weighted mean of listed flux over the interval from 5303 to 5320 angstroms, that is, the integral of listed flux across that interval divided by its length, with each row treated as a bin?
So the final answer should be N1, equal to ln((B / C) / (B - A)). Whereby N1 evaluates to 3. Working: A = 12.3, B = 12.4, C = 11.1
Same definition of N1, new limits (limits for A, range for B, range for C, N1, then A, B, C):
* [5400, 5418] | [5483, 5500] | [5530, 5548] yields 0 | 11.1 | 12.2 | 12.3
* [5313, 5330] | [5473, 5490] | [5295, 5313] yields 2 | 11.8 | 11.9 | 12.1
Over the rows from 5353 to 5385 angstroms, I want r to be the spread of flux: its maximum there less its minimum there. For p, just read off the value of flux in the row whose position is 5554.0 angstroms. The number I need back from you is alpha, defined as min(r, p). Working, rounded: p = 13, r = 4.2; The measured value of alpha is 4.2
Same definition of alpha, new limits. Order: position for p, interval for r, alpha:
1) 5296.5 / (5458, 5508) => 4.5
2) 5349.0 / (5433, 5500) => 4.6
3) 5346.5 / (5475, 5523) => 3.7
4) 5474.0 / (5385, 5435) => 5.6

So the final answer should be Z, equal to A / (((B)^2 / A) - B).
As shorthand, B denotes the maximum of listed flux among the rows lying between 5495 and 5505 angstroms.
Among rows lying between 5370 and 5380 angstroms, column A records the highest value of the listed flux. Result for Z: 43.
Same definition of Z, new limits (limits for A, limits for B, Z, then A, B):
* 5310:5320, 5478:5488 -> -17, 13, 12.2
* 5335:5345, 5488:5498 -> 32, 13.1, 13.5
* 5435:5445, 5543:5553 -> 67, 13.6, 13.8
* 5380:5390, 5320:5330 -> -34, 13.3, 12.9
